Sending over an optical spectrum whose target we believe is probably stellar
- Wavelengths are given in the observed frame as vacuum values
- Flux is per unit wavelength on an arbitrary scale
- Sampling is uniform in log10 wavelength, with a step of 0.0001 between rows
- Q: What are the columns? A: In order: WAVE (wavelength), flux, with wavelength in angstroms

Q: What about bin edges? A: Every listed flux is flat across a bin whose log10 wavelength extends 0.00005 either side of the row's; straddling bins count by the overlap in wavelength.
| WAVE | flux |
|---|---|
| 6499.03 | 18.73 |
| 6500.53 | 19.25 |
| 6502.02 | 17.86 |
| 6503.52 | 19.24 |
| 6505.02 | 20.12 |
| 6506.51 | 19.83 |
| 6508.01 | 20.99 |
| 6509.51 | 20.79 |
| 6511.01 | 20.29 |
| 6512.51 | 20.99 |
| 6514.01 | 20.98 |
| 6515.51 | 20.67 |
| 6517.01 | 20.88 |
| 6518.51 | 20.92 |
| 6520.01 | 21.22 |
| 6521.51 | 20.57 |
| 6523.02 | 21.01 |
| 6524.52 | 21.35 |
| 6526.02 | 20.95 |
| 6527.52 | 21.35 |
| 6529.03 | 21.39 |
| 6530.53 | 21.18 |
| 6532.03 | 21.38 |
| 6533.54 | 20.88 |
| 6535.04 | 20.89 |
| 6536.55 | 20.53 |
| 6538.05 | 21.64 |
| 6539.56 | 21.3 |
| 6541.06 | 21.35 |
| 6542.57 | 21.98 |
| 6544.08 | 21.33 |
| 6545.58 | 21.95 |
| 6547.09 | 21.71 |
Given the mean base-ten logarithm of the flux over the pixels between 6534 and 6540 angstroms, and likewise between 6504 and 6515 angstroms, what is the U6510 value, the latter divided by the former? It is 0.992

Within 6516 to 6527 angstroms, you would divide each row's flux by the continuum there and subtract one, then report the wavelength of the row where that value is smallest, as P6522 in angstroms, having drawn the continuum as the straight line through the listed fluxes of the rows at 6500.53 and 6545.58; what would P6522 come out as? 6521.51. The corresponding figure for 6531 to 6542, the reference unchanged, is 6536.55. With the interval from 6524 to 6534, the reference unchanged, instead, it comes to 6533.54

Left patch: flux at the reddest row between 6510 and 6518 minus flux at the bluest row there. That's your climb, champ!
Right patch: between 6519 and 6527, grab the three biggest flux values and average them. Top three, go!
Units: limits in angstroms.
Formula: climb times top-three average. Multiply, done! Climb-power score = 13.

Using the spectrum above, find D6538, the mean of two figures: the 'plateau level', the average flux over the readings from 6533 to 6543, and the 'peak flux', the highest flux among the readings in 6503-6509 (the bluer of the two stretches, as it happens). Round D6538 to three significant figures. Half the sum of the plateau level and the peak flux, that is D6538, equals 21.1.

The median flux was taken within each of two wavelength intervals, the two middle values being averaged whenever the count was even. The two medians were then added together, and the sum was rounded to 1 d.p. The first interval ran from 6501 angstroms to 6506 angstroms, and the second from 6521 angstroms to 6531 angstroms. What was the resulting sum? 40.4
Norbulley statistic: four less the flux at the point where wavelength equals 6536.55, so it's -16.5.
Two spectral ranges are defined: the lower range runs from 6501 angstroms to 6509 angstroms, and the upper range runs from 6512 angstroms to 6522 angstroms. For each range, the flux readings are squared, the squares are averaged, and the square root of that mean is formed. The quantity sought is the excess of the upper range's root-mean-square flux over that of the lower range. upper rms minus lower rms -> 1.3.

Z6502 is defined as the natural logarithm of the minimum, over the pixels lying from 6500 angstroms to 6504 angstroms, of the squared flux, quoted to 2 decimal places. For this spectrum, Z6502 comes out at 5.77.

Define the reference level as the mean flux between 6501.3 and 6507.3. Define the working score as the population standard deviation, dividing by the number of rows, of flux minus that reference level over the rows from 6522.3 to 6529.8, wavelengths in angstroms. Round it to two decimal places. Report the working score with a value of 0.19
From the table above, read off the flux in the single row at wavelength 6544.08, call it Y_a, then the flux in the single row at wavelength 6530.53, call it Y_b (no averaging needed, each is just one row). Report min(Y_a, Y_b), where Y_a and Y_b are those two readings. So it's 21.2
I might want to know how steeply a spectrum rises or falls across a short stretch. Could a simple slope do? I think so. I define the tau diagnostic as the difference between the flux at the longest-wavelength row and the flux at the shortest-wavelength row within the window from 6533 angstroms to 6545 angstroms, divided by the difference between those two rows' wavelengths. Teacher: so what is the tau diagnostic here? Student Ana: 0.04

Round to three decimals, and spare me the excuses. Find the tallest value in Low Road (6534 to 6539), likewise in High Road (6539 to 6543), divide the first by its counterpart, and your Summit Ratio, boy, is 0.985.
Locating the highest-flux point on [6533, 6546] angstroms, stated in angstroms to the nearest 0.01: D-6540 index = 6542.57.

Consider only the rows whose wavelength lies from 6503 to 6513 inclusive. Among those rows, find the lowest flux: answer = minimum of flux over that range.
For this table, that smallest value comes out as 19.24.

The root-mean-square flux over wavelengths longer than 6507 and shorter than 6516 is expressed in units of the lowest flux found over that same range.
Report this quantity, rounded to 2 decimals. 1.02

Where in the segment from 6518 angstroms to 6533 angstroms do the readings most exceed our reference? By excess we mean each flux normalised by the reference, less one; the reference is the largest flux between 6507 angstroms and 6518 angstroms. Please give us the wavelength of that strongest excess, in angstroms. 6529.03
